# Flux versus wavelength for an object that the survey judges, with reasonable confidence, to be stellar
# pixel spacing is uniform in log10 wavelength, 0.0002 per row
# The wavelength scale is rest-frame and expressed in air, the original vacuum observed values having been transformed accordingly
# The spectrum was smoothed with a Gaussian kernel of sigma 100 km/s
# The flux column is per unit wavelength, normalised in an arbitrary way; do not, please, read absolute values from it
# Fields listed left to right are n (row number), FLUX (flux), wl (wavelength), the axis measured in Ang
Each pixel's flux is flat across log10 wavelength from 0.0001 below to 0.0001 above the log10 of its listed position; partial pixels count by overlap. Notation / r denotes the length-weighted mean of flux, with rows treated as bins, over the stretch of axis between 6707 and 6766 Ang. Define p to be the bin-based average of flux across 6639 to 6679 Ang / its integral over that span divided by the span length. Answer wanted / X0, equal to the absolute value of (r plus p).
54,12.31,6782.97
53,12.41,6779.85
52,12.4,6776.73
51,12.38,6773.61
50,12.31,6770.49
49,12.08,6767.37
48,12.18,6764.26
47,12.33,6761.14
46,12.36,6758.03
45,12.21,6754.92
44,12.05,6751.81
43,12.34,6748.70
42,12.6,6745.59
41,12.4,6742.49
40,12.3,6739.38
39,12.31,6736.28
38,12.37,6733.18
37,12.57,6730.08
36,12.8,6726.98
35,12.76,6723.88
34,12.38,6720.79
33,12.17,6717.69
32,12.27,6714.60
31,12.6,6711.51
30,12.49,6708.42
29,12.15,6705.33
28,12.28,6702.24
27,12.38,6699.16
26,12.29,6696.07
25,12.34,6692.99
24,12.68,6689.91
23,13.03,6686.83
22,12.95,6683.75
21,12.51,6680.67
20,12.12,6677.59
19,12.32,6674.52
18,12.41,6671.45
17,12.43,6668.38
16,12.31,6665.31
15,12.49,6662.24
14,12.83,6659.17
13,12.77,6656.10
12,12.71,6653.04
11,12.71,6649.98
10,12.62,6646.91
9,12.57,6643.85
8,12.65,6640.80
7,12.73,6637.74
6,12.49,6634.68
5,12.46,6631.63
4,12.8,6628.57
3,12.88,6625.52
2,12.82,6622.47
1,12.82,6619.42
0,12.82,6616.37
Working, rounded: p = 12.5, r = 12.39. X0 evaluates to 24.9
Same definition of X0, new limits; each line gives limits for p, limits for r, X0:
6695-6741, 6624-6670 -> 25.0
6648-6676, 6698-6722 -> 24.9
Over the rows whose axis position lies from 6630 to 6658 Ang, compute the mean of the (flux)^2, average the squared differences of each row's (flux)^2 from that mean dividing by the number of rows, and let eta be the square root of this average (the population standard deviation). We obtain 2.6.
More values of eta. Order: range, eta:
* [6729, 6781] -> 3.4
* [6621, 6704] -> 5.8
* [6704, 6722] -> 4.1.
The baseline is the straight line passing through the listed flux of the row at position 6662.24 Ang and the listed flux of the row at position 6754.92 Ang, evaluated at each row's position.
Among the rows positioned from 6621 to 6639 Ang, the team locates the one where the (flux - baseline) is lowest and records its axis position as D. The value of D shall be 6631.63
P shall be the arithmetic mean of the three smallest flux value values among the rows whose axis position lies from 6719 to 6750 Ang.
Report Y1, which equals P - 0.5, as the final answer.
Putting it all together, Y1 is 11.8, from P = 12.3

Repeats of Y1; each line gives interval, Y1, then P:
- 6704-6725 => 11.7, 12.2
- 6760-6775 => 11.7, 12.2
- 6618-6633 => 12.2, 12.7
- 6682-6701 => 11.8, 12.3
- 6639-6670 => 11.9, 12.4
